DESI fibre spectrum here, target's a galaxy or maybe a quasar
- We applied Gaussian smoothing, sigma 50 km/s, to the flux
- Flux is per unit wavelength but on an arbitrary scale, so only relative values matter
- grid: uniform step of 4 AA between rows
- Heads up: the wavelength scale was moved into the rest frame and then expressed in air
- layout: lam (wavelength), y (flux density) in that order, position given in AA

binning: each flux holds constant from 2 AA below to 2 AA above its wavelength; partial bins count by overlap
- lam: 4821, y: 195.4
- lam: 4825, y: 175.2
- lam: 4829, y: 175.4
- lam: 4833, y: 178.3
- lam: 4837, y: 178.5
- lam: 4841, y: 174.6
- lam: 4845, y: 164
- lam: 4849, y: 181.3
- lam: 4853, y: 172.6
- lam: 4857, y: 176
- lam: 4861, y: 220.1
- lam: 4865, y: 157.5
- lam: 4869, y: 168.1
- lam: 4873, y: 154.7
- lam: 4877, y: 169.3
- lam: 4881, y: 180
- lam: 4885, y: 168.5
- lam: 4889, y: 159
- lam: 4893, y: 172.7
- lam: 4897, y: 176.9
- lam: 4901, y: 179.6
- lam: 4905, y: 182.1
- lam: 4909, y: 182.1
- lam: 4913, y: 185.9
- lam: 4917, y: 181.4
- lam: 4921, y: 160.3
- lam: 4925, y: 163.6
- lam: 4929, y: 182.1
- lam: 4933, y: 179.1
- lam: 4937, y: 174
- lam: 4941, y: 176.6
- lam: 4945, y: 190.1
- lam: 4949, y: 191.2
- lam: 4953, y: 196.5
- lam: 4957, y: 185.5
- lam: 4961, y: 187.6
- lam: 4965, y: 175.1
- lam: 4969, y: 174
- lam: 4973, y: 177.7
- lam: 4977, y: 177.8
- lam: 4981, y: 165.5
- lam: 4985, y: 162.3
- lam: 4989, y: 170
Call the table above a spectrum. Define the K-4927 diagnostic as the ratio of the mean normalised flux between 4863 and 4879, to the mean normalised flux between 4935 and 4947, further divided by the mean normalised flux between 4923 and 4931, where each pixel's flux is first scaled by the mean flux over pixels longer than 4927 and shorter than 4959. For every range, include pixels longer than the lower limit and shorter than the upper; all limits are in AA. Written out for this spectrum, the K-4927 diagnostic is 0.96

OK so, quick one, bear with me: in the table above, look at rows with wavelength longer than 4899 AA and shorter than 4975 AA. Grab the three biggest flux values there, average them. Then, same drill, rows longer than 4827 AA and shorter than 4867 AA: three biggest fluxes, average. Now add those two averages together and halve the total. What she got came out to 193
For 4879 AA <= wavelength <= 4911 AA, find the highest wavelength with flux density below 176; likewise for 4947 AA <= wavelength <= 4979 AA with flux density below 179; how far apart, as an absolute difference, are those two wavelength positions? 84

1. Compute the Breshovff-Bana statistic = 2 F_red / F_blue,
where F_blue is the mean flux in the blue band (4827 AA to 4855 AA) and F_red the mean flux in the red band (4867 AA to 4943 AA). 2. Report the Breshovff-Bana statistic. 1.98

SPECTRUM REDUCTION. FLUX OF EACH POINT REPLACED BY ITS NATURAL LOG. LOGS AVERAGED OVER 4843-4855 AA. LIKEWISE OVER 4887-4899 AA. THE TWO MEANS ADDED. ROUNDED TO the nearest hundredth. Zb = 10.28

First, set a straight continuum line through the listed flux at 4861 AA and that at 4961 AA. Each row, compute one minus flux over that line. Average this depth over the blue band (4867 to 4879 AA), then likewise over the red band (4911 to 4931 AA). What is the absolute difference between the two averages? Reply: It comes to 0.112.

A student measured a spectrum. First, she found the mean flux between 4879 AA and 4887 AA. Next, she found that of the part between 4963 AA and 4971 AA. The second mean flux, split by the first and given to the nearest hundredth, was 1.00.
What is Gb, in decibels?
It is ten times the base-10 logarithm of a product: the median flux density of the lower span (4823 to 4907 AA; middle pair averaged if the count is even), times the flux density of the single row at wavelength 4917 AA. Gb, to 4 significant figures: 45.02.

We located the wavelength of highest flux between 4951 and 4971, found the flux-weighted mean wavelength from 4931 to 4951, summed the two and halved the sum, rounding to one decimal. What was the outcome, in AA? 4947.1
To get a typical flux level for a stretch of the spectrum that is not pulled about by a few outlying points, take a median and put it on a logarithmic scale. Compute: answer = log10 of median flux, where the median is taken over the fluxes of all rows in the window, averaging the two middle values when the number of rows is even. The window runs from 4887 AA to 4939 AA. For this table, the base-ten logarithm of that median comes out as 2.25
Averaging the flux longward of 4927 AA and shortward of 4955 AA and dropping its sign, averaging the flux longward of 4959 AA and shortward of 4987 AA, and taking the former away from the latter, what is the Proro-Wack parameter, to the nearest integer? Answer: -10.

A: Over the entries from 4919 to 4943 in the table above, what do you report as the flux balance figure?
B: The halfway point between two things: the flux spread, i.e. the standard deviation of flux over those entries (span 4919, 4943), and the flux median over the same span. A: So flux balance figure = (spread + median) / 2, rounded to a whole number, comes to 92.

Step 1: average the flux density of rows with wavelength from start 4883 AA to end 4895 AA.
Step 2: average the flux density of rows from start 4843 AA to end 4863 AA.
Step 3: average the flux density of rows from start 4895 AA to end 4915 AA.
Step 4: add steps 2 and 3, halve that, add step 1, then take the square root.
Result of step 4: 18.7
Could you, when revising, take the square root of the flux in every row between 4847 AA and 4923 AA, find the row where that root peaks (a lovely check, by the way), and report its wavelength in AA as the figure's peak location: 4861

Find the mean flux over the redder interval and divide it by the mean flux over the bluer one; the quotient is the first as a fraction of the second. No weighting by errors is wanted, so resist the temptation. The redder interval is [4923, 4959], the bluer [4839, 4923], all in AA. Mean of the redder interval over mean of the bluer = 1.04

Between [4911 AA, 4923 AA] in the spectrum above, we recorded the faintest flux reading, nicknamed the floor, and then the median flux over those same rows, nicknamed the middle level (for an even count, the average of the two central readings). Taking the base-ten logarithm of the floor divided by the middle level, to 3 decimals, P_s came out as -0.054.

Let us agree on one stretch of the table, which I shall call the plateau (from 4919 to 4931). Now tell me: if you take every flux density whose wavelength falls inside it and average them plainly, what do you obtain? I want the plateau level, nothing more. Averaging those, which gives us 169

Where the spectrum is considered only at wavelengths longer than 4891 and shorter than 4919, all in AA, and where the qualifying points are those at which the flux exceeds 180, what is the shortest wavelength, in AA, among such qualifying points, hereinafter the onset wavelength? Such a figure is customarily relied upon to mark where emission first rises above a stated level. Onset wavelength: 4905 AA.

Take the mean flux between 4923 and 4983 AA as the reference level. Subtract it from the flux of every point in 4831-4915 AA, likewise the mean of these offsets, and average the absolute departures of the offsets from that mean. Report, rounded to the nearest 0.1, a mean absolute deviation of 8.8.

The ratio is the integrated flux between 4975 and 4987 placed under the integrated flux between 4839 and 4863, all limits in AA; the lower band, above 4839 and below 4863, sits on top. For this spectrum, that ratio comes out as 2.2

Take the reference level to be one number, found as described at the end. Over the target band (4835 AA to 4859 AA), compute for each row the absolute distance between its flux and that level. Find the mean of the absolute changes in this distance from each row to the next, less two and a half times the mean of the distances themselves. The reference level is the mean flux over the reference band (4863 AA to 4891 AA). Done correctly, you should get -16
